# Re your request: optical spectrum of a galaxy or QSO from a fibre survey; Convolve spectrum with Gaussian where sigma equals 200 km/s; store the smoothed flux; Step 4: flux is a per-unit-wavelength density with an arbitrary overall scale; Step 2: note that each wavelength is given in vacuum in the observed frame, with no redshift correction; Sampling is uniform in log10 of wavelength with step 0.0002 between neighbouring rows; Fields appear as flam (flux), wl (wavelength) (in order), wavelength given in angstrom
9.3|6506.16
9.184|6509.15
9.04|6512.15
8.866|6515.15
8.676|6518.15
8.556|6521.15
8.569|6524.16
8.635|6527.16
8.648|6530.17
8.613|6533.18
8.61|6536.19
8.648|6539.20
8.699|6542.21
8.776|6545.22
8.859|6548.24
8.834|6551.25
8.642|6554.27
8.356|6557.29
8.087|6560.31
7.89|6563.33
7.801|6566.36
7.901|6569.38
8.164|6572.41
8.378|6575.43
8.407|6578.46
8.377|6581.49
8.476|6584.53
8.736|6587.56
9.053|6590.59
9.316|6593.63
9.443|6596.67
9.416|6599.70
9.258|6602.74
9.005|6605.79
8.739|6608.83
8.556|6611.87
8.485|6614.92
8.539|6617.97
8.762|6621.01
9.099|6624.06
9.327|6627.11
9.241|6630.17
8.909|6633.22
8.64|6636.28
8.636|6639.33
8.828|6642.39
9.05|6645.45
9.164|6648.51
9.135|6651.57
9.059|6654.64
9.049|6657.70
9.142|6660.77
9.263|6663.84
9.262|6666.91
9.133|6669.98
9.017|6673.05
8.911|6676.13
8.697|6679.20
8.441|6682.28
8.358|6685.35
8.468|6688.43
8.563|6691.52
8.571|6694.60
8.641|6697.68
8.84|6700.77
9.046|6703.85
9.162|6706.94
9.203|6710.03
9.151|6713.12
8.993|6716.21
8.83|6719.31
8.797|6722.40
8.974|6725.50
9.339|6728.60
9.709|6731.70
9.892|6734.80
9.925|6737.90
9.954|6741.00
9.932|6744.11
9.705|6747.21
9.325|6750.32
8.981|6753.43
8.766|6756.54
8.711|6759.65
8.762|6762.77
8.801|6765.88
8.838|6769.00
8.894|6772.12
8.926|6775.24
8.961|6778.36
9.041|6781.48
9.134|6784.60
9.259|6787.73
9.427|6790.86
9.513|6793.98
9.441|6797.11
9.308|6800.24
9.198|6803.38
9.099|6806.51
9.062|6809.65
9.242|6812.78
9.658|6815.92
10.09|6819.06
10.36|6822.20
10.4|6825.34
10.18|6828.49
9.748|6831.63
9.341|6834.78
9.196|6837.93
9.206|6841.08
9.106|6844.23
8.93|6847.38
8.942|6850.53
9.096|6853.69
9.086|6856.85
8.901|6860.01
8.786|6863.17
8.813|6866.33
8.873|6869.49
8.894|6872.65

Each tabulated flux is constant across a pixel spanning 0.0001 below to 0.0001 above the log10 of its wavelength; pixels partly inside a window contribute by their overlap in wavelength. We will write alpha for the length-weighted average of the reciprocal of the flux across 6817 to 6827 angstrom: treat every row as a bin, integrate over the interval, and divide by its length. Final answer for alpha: 0.098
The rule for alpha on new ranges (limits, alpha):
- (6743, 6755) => 0.106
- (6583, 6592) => 0.114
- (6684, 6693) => 0.118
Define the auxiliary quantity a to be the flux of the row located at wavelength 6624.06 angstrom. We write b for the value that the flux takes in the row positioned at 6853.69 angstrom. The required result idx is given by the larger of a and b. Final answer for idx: 9.10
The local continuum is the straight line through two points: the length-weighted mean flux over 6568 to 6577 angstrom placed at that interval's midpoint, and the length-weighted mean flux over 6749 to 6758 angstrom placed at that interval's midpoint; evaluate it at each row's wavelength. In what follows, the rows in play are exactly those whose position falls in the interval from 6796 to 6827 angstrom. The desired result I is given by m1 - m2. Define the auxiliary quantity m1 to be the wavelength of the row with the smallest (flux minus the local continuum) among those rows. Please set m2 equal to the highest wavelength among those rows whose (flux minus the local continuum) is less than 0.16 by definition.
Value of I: -3.1 angstrom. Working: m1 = 6809.65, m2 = 6812.78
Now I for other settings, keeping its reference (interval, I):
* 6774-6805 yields -28.1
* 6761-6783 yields -18.7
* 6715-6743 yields -3.1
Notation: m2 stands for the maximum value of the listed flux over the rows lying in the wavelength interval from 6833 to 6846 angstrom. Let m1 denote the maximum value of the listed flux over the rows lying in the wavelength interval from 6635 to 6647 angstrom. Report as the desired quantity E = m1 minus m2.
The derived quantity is -0.3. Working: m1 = 9.05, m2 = 9.341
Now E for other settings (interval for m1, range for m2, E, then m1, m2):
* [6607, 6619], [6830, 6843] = -1.0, 8.739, 9.748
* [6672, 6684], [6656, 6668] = -0.2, 9.017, 9.263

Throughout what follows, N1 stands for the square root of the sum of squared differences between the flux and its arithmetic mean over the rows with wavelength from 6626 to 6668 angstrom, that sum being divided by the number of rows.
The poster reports 0.21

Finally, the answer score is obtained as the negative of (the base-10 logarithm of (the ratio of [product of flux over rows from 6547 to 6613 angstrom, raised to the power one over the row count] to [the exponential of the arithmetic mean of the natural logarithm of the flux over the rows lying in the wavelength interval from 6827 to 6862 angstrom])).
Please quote 0.031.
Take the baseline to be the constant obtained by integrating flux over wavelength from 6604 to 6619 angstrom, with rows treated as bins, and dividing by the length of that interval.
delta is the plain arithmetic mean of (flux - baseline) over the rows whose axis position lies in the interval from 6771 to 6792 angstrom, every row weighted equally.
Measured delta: 0.4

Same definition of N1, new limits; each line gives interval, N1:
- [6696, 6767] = 0.43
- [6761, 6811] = 0.23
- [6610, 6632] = 0.33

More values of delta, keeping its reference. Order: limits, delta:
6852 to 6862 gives 0.4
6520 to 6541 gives -0.1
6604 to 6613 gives 0.1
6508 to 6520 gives 0.3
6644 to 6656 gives 0.4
